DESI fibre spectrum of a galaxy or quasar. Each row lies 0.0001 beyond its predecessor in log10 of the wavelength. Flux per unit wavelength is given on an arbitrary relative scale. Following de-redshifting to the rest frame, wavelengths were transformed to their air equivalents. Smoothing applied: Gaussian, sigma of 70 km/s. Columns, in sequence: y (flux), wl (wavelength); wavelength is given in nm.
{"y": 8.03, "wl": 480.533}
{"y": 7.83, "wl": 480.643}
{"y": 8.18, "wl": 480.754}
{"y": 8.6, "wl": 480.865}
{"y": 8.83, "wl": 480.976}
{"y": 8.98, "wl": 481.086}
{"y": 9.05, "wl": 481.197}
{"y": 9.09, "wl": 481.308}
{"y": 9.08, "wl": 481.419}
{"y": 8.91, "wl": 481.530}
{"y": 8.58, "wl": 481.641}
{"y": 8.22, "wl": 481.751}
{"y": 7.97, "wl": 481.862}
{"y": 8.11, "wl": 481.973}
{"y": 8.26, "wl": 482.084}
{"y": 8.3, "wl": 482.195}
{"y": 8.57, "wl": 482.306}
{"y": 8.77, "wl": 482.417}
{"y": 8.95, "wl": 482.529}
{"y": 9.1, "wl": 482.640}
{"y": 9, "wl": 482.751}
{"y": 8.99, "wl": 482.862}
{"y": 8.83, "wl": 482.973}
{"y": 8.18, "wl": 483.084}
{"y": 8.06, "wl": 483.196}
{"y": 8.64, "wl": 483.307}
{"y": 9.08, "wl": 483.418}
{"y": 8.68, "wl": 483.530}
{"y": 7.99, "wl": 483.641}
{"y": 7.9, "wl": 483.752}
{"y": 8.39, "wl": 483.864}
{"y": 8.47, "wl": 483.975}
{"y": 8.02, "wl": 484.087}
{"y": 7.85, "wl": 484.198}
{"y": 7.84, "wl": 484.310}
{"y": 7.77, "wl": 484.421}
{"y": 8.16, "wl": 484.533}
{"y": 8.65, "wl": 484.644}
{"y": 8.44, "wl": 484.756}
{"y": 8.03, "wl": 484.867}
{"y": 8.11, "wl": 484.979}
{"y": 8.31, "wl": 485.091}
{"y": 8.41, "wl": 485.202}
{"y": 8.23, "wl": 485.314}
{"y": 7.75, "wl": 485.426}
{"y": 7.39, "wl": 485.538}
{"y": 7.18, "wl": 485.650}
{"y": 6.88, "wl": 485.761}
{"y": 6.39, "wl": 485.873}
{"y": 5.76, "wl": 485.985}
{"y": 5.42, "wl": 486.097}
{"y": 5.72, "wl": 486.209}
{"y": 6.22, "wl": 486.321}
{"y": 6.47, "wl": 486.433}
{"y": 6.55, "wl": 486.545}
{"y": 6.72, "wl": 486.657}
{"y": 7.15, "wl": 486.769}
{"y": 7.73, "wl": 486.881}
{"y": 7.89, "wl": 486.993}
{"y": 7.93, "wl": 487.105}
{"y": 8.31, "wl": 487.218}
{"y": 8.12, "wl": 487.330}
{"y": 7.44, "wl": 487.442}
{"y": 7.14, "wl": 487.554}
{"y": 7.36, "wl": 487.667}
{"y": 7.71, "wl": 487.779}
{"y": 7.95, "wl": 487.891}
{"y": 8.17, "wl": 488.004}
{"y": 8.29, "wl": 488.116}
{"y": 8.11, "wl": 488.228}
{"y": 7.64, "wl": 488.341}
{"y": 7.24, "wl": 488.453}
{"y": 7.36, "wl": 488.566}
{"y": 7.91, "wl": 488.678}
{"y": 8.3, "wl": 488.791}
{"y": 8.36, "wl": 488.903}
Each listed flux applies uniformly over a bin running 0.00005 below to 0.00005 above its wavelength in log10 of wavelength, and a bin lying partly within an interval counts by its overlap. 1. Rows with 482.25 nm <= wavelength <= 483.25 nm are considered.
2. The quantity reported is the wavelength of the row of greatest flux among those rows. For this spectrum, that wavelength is 482.640 nm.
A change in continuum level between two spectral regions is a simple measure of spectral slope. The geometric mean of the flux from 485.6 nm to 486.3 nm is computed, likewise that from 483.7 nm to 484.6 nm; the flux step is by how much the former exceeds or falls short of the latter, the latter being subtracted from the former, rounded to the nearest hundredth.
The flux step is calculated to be -1.85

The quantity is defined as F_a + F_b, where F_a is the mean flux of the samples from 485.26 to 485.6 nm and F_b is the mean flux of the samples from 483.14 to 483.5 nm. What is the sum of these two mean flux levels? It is 16.4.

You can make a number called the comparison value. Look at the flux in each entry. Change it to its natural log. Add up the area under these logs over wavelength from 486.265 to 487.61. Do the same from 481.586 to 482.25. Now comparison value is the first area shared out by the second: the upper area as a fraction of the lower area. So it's 1.90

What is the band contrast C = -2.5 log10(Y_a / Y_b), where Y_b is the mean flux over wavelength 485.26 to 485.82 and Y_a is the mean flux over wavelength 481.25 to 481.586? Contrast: -0.20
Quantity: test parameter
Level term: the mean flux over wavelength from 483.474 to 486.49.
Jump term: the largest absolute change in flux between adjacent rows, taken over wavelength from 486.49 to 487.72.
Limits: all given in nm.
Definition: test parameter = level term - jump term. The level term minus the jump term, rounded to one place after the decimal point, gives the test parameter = 6.9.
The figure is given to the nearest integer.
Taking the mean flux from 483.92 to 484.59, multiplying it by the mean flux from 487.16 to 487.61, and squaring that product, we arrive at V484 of 3864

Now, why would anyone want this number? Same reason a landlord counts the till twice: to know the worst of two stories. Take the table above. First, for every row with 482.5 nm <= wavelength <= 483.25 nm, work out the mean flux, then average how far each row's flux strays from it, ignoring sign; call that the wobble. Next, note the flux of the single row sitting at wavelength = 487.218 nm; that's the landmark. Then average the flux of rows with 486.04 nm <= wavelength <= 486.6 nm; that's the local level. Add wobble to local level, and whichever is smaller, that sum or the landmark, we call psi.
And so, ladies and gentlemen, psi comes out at 6.42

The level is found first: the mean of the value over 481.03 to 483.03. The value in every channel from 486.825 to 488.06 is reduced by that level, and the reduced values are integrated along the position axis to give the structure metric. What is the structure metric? -1.1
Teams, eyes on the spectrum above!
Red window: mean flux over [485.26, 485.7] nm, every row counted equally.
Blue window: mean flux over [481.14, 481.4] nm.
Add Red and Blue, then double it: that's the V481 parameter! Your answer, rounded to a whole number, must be 33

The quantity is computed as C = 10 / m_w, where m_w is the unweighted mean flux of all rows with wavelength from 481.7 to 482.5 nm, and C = 1.20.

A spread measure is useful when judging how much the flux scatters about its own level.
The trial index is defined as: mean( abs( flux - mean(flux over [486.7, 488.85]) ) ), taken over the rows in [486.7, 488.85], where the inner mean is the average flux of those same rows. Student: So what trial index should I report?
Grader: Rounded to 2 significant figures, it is 0.34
